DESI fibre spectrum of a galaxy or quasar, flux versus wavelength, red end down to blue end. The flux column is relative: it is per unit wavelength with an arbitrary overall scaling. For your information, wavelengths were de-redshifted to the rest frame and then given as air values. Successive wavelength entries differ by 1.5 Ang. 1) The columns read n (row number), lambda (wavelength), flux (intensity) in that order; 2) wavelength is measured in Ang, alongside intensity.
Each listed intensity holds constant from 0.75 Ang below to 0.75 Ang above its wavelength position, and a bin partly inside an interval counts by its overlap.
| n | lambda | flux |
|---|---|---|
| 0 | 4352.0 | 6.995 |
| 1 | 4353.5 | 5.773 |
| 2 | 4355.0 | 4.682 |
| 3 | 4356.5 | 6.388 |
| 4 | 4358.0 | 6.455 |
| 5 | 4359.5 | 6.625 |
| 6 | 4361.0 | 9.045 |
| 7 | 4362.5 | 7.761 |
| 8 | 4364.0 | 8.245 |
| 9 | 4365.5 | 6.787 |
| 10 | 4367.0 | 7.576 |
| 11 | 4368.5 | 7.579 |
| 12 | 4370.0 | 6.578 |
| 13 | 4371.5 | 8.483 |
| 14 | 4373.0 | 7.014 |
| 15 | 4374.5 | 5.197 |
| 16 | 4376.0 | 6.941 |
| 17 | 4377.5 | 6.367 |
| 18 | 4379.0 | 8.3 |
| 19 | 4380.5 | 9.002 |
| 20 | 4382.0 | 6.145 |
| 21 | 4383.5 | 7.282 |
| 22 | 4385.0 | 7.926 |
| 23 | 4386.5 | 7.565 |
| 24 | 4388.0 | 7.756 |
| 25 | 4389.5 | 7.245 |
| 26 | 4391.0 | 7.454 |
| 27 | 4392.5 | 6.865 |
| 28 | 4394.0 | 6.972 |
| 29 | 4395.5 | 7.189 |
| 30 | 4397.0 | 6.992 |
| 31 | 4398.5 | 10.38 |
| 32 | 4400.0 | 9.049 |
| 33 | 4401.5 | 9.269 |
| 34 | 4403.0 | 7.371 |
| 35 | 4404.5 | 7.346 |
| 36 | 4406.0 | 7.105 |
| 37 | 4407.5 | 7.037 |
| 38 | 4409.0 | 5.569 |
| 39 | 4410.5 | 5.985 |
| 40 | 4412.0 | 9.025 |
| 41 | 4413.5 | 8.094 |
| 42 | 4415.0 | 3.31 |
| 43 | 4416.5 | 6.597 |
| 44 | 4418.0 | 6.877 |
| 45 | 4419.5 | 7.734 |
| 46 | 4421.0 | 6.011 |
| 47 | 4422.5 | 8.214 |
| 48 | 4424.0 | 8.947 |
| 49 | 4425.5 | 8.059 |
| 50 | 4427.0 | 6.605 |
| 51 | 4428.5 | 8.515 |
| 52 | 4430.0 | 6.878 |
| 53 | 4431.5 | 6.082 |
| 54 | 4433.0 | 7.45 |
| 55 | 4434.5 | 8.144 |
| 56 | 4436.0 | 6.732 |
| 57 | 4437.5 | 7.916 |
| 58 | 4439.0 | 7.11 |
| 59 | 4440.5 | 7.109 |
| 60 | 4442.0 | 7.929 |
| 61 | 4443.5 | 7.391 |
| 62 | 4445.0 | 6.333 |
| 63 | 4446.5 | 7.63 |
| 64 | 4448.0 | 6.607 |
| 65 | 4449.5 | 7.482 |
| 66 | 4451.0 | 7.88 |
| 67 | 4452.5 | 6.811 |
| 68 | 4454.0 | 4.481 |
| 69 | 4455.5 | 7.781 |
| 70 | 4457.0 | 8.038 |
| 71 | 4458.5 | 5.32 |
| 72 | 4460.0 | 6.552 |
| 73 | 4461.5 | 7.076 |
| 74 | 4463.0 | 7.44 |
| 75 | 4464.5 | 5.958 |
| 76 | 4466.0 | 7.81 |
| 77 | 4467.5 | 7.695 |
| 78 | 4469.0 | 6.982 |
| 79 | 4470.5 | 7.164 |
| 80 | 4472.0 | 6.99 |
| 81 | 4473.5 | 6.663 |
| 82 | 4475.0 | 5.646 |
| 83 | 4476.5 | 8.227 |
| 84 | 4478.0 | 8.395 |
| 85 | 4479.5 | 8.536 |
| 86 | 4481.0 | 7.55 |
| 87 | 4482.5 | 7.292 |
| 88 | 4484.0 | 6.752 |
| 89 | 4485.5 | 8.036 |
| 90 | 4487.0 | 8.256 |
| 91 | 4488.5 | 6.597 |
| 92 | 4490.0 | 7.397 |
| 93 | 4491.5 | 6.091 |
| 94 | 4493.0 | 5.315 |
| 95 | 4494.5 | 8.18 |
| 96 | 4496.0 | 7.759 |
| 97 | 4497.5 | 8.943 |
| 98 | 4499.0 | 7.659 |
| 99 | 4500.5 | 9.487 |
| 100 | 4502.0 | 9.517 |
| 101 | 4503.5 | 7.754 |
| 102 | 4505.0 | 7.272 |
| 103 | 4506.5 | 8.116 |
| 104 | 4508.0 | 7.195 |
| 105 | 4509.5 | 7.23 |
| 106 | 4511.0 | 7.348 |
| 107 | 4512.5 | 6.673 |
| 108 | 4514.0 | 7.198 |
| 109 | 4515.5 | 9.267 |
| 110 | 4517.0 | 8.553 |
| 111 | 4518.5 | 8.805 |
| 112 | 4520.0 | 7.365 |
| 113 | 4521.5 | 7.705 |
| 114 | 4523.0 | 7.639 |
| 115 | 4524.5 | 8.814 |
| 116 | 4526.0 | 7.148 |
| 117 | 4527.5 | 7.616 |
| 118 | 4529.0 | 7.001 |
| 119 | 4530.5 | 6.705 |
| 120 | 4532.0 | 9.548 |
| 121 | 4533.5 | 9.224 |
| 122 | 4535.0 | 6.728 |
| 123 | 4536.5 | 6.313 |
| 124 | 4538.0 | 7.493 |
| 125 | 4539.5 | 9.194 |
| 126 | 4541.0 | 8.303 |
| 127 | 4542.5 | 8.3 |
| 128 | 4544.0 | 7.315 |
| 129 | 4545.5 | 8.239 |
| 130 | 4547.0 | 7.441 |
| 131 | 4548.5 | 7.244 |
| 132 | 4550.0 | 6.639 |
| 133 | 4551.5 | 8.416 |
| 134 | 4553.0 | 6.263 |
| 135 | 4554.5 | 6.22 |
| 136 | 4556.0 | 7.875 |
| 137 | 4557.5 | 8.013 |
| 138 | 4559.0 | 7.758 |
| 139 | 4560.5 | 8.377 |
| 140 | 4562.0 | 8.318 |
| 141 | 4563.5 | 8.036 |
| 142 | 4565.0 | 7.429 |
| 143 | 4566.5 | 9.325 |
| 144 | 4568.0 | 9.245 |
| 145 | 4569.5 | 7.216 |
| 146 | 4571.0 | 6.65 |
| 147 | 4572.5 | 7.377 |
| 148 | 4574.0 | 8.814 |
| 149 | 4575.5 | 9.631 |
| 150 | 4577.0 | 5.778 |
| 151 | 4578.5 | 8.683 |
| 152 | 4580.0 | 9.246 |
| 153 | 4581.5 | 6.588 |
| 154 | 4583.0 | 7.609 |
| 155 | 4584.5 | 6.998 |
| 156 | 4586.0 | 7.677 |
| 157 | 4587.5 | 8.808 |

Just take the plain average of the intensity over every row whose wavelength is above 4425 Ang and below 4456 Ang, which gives 7.2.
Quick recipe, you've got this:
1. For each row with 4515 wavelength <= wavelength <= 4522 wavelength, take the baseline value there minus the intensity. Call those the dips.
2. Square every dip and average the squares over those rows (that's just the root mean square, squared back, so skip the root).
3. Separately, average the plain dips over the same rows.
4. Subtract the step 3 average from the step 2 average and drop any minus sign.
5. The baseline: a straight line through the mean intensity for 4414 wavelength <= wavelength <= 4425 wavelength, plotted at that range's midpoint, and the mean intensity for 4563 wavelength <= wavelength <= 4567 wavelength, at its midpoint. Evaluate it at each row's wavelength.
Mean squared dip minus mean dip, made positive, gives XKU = 1.4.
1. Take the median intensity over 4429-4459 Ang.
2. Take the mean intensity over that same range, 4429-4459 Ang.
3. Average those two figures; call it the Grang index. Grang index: 7.2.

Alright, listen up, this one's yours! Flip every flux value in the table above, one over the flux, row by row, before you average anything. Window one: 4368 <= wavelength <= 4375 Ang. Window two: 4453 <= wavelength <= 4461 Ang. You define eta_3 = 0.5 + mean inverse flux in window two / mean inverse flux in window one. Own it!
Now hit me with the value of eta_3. 1.61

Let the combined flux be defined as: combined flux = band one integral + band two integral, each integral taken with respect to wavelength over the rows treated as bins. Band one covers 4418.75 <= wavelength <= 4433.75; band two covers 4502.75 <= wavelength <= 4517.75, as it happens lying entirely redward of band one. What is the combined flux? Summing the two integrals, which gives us 227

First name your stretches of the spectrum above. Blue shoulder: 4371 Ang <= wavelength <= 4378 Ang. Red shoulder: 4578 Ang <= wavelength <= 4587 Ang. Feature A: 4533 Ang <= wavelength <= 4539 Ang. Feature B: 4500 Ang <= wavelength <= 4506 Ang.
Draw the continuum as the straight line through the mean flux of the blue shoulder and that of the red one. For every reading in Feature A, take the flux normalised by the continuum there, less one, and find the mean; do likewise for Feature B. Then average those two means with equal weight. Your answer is 0.06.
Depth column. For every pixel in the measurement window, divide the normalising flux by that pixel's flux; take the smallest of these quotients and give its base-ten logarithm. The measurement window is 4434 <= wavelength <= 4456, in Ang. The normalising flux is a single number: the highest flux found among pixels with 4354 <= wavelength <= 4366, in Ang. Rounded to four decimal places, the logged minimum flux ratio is 0.0456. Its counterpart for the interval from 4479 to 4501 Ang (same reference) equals -0.0207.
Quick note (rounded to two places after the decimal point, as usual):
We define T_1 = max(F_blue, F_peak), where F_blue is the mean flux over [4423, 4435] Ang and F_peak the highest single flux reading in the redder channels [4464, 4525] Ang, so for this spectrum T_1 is 9.52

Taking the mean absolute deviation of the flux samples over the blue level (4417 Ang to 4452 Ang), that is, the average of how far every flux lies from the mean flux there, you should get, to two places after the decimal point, 0.64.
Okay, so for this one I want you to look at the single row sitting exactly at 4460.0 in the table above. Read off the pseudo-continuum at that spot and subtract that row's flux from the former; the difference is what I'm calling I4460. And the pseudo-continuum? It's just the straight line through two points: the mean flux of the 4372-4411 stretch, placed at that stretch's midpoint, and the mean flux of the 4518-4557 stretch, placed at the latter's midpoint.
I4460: 0.96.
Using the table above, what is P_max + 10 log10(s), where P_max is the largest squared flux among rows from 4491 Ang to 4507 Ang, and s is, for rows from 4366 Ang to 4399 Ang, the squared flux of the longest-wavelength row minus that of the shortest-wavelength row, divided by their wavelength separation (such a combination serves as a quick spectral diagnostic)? 93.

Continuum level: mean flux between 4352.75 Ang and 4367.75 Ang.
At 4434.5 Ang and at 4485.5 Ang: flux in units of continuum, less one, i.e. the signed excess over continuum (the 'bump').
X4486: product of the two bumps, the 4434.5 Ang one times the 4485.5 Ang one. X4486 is 0.028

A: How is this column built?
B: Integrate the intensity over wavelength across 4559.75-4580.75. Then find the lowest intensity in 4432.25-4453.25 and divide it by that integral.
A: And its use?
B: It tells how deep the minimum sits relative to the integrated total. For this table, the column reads 0.037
